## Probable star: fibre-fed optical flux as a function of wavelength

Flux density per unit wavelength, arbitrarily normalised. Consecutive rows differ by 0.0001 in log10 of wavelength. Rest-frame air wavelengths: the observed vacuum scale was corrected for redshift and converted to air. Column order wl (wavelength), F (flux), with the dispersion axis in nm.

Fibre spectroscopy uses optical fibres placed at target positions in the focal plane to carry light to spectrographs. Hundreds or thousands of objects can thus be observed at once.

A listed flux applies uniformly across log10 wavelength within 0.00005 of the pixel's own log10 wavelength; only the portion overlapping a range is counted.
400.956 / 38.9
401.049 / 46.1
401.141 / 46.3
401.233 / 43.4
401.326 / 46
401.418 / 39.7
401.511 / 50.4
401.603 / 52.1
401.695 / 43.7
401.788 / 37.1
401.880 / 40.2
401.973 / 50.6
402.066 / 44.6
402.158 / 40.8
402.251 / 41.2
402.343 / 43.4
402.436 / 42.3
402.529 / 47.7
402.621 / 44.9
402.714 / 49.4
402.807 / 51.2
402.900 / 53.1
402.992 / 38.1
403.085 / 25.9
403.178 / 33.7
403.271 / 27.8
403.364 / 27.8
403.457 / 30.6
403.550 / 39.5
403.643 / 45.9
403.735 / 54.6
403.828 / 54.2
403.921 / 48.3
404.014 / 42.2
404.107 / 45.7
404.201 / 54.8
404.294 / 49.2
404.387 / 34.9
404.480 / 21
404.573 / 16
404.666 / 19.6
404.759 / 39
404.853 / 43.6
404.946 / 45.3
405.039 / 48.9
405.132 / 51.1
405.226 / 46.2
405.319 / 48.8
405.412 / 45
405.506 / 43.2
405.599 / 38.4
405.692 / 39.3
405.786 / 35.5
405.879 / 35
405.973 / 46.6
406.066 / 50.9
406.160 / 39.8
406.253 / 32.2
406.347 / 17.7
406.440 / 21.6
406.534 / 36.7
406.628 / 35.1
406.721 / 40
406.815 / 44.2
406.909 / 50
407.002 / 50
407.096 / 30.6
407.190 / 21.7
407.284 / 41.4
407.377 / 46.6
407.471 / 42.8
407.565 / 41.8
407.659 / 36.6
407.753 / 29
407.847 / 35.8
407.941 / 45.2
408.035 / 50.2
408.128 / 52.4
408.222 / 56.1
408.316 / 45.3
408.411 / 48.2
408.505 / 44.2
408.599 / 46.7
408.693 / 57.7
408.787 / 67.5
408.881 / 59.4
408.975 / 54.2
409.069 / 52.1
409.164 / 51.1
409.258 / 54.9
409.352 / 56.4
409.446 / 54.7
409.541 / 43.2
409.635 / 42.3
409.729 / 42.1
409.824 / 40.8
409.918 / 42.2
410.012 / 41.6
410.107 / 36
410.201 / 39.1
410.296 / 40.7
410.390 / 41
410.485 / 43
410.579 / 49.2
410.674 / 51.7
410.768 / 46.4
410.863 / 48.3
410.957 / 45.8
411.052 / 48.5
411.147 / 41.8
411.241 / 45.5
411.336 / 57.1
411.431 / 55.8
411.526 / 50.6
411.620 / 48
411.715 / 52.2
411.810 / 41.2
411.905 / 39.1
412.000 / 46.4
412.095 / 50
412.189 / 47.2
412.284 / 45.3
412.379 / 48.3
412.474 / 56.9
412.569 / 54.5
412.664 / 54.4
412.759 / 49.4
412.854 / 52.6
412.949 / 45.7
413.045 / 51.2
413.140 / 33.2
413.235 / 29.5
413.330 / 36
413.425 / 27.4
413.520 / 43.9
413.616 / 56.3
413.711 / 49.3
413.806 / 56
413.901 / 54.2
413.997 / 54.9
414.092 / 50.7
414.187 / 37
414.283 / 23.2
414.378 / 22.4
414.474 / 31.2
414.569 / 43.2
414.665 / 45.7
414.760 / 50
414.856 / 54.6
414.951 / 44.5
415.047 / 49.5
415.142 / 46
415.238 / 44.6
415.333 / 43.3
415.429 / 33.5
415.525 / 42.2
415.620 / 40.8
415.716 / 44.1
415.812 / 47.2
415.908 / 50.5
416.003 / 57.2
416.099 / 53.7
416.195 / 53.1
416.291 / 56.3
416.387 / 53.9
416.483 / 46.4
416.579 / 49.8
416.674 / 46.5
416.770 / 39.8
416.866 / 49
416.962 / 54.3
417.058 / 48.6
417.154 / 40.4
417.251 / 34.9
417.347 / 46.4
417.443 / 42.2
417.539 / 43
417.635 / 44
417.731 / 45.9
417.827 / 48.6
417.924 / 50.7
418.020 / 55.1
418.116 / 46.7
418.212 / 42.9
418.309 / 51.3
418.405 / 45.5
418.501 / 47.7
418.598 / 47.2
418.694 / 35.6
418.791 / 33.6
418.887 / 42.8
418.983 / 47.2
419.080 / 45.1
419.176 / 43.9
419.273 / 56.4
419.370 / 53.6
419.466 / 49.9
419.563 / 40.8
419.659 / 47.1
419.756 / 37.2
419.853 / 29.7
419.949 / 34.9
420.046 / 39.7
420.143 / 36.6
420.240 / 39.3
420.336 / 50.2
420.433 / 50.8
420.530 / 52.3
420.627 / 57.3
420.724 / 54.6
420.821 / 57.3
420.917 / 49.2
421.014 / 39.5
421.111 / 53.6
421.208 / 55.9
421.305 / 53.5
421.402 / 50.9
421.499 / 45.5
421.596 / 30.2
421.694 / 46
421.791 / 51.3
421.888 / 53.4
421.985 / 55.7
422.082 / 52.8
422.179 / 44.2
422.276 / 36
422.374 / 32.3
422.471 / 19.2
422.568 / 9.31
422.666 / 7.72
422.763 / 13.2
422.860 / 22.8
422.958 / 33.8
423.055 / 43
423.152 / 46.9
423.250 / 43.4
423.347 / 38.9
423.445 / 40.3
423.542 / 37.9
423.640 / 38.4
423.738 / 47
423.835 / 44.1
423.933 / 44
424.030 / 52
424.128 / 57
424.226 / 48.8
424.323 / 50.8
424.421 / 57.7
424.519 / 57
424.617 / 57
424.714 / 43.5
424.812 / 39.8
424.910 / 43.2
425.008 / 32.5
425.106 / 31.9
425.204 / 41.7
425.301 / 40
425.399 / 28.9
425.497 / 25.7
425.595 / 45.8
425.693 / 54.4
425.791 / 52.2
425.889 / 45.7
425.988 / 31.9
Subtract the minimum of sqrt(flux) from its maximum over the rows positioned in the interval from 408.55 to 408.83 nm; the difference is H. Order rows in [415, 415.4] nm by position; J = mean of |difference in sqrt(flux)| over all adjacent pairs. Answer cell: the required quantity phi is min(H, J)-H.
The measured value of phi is -1.2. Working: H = 1.4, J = 0.15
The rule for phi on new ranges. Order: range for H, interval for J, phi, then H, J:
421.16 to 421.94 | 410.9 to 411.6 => -1.6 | 2.0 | 0.37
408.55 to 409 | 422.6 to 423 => -0.4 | 1.4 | 1.01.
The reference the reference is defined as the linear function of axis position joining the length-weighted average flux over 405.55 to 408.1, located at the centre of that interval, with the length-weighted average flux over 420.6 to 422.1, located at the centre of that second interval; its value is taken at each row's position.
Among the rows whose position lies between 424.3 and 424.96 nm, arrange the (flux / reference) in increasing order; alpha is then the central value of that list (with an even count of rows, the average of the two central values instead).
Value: 0.96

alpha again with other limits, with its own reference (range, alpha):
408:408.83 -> 1.27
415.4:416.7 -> 1.05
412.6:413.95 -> 1.13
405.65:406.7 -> 0.94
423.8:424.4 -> 0.95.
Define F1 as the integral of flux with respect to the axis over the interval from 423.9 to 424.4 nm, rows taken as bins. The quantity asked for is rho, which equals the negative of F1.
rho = -26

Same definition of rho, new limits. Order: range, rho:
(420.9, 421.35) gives -23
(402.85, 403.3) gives -16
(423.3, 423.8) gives -20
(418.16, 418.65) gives -23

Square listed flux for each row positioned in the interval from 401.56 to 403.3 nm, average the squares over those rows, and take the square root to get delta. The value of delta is 43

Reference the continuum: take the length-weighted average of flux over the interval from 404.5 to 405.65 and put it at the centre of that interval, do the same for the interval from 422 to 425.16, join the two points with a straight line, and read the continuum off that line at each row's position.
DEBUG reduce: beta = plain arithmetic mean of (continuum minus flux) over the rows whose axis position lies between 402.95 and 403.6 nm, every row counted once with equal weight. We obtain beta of 8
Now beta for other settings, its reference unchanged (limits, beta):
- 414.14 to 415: 1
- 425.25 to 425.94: -2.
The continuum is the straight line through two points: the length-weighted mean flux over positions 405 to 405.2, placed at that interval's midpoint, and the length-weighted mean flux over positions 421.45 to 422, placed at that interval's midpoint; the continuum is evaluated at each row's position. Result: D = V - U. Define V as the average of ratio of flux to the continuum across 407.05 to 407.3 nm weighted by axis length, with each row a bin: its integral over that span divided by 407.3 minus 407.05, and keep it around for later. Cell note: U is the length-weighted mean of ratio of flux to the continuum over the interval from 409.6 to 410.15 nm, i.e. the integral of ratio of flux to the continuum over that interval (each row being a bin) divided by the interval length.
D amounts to -0.23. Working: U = 0.84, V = 0.61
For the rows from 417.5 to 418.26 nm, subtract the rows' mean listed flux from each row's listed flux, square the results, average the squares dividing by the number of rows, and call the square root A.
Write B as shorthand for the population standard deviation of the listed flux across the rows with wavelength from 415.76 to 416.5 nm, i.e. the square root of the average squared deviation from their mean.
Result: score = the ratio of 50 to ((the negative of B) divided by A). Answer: -53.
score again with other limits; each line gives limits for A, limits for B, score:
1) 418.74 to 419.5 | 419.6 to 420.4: -54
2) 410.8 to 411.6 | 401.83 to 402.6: -71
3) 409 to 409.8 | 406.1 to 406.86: -33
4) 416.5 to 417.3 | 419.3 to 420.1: -40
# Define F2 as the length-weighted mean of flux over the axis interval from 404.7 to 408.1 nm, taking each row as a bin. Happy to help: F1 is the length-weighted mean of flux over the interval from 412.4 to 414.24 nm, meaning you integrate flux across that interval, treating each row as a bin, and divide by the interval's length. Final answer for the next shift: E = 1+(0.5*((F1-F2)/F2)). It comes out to 1.08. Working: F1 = 47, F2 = 40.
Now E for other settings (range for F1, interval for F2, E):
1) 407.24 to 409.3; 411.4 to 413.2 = 1.00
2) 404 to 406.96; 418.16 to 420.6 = 0.94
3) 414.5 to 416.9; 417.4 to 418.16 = 1.00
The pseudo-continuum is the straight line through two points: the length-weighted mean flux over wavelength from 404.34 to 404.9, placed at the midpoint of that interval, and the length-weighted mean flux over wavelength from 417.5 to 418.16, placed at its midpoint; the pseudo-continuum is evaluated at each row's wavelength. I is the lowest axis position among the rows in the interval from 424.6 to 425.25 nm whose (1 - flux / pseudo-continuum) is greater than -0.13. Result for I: 424.617 nm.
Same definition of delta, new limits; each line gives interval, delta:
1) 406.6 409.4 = 47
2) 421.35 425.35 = 43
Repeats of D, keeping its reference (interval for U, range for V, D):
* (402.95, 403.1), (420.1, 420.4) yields 0.25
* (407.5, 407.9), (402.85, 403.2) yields 0.03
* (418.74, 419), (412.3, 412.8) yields 0.22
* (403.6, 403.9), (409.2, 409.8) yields -0.04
